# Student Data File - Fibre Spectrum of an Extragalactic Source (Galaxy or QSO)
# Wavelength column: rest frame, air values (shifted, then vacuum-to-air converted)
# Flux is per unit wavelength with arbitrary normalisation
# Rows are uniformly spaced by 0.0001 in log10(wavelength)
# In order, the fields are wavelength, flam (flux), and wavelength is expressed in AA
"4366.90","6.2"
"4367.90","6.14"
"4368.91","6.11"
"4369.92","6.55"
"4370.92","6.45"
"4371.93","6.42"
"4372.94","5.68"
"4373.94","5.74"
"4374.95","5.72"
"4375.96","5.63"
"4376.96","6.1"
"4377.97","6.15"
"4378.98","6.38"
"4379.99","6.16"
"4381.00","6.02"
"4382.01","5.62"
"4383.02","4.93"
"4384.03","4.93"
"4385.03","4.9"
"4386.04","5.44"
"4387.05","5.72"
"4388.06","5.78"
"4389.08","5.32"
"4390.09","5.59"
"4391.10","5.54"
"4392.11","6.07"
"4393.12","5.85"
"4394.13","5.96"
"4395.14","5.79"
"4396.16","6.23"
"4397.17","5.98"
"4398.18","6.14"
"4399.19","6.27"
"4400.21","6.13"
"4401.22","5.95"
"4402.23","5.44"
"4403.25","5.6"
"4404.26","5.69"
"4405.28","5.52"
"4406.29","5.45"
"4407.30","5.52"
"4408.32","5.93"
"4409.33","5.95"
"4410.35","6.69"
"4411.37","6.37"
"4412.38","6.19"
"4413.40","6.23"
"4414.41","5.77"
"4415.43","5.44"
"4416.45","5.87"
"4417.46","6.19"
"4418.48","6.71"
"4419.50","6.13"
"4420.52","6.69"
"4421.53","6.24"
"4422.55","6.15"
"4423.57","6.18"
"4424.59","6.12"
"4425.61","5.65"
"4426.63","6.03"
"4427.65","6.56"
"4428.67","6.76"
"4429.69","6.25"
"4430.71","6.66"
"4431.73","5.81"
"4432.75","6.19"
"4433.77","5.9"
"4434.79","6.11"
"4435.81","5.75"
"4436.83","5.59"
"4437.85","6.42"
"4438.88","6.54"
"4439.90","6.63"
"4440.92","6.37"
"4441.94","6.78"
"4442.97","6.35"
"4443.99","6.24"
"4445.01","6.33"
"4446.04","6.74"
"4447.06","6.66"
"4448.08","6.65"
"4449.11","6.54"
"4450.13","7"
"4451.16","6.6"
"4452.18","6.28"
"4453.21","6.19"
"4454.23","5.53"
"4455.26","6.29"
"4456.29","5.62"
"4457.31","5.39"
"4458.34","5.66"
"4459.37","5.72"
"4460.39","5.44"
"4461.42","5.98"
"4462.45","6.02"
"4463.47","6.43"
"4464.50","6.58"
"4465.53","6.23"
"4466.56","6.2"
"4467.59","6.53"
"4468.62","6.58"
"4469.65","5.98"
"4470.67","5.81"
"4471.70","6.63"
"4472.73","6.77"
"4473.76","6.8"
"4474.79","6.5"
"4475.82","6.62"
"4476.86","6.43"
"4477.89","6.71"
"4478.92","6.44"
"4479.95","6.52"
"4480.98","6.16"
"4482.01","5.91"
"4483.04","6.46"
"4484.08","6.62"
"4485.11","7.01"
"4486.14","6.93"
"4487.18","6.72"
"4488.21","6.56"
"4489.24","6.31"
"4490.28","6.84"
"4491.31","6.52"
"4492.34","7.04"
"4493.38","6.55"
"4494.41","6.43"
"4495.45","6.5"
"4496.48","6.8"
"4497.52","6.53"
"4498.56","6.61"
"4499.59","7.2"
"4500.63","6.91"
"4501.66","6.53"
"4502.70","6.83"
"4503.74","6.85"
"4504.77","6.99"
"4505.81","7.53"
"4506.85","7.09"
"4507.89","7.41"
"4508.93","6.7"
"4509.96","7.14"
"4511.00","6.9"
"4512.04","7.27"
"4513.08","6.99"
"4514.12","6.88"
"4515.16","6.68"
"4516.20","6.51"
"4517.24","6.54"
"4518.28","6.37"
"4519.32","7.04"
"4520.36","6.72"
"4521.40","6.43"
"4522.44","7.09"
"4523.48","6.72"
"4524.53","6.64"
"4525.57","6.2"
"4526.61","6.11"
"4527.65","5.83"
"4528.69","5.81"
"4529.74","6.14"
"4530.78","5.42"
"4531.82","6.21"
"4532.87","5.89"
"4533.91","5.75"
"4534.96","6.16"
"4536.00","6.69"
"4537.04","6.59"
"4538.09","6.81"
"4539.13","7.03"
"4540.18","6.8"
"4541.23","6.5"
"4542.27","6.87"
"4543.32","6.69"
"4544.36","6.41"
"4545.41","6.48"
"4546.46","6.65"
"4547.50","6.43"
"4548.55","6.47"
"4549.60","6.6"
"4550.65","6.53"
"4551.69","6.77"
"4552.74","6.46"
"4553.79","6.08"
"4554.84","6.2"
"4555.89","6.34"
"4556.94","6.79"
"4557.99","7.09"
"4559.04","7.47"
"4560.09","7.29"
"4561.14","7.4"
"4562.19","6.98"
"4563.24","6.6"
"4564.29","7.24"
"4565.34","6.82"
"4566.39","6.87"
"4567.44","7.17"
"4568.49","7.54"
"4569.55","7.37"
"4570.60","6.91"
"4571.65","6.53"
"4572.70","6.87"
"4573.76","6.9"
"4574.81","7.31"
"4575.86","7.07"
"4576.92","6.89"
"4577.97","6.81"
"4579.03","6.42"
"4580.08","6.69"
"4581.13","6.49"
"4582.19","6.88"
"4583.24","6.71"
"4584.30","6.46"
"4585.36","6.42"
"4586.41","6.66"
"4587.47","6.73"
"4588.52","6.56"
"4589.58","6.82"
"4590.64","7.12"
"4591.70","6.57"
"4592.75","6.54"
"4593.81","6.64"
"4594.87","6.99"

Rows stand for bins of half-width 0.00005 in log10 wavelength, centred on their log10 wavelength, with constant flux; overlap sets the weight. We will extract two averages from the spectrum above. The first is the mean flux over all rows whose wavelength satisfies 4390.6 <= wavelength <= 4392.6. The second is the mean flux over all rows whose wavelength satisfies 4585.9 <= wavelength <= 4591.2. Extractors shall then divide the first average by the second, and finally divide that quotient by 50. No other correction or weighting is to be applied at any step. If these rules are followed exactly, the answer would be 0.017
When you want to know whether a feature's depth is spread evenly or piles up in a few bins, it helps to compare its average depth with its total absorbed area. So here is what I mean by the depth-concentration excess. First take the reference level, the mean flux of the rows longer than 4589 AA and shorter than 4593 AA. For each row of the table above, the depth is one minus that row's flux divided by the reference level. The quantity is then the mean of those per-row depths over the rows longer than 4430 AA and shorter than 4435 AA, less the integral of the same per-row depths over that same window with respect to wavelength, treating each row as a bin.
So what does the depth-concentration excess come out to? -0.4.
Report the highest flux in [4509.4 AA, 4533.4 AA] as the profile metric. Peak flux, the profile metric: 7.27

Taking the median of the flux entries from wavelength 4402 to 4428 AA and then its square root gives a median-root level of 2.46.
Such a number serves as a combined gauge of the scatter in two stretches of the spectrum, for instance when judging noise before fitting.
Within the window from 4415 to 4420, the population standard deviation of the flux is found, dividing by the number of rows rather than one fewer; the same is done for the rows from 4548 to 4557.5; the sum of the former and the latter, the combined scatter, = 0.64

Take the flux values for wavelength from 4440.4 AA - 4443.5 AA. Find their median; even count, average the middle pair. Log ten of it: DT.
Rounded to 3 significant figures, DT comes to 0.804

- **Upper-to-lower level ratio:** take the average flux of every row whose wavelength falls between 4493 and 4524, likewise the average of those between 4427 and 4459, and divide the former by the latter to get 1.09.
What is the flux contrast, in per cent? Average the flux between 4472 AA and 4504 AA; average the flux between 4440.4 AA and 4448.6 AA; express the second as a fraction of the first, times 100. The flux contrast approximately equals 98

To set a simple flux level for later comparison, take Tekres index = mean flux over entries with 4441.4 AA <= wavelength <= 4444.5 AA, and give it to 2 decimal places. 6.46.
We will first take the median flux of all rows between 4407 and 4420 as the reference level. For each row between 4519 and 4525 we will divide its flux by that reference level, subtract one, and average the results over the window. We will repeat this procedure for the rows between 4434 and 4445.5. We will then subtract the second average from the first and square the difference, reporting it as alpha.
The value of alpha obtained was 0.0064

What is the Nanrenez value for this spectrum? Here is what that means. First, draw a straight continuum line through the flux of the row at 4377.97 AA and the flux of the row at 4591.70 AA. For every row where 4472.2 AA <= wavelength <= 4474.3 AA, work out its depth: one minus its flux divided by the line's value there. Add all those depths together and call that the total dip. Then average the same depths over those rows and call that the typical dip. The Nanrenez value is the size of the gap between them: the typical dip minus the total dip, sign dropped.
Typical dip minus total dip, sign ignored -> 0.071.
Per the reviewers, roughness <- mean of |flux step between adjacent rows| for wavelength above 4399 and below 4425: 0.277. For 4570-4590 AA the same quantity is 0.228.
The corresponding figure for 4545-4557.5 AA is 0.206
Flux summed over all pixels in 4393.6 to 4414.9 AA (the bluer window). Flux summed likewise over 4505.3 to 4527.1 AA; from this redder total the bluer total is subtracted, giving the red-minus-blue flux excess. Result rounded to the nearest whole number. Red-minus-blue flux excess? 18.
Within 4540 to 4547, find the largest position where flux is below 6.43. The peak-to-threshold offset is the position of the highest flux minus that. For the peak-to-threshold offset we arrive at -2.1 AA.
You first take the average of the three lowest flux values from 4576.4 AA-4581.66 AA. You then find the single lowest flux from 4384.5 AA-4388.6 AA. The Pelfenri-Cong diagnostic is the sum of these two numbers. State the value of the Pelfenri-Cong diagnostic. 11.4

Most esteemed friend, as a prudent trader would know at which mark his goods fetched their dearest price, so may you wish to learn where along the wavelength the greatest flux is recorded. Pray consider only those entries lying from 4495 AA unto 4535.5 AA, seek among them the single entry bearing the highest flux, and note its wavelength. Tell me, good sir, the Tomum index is 4505.81 AA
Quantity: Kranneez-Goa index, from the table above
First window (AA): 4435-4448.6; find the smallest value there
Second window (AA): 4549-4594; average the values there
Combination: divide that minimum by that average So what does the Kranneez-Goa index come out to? 0.821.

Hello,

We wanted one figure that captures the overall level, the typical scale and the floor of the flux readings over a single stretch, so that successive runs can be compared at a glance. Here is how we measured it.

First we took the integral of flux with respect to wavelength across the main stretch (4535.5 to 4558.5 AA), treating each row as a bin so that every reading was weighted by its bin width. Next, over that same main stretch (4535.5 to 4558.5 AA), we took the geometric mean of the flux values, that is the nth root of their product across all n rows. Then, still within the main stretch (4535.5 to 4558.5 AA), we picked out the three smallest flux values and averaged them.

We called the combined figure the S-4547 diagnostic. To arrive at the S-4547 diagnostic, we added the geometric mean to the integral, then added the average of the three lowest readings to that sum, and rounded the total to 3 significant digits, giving 165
